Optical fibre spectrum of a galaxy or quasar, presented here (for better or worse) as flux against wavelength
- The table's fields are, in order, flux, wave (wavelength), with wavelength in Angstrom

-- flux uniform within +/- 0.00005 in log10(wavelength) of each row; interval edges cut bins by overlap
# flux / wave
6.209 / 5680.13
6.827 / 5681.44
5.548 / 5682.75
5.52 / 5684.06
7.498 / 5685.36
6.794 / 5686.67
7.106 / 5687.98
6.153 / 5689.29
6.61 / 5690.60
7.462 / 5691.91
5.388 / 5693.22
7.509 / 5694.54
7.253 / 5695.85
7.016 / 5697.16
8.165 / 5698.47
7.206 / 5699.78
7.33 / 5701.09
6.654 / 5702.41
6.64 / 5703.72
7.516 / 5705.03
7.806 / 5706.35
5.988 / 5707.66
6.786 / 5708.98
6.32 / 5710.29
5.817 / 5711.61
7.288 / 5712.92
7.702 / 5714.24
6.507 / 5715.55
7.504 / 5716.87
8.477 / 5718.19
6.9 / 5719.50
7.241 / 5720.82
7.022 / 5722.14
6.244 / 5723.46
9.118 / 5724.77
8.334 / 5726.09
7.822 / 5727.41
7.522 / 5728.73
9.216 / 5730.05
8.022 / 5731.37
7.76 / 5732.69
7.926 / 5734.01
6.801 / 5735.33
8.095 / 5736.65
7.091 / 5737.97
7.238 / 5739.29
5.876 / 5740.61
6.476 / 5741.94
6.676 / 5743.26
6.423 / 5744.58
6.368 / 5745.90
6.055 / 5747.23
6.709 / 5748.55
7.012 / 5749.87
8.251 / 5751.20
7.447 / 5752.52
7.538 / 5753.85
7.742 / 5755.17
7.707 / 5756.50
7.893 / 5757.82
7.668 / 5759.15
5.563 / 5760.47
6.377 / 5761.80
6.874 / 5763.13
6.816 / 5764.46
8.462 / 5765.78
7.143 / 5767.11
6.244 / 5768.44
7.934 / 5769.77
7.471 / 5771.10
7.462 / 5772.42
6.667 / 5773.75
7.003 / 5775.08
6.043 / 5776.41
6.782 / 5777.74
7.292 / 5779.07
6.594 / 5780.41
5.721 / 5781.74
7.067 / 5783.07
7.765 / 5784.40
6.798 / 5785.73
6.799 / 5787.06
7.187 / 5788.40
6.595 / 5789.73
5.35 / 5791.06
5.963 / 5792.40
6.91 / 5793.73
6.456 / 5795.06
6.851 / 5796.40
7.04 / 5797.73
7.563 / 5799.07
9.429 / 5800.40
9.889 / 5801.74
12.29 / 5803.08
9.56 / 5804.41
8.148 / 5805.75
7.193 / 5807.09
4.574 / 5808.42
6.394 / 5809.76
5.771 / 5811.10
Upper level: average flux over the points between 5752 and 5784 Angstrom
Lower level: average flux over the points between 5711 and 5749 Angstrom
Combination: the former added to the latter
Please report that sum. 14.3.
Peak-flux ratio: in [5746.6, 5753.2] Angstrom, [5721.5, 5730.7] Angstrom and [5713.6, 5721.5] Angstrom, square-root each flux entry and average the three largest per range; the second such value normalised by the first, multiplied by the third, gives 3.0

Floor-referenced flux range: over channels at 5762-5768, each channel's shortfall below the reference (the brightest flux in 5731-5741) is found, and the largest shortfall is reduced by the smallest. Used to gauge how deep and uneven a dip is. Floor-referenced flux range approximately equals 1.65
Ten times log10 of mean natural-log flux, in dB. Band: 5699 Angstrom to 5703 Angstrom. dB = 2.9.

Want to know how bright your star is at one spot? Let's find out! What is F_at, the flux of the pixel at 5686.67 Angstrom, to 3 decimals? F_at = 6.794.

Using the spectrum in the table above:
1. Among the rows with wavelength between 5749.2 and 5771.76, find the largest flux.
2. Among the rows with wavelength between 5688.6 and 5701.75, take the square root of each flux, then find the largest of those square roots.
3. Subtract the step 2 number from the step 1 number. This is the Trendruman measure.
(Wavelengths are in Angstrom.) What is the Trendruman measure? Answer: 5.6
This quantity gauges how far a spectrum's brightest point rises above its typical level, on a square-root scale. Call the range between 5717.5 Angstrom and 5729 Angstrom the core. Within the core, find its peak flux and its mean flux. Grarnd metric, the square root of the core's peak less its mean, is 1.22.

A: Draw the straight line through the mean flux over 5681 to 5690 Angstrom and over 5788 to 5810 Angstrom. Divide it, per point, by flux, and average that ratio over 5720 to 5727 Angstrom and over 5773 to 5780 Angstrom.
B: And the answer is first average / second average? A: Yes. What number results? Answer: 0.84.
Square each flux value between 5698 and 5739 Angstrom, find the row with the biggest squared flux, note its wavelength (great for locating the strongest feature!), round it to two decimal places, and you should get 5730.05 Angstrom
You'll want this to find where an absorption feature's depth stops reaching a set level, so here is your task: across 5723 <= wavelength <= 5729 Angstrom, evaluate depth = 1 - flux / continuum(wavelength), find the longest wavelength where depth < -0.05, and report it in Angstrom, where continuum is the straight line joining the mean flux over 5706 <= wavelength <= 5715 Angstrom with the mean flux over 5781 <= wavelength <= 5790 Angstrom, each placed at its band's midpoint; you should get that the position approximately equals 5728.73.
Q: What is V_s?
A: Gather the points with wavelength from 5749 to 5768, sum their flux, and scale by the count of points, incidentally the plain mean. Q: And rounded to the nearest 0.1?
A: 7.3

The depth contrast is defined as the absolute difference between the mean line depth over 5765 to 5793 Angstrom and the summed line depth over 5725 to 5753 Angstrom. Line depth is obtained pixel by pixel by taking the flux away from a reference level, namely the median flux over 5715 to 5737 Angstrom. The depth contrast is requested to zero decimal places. 9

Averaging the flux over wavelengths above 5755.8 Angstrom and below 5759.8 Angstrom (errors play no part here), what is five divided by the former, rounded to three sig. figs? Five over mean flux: 0.645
